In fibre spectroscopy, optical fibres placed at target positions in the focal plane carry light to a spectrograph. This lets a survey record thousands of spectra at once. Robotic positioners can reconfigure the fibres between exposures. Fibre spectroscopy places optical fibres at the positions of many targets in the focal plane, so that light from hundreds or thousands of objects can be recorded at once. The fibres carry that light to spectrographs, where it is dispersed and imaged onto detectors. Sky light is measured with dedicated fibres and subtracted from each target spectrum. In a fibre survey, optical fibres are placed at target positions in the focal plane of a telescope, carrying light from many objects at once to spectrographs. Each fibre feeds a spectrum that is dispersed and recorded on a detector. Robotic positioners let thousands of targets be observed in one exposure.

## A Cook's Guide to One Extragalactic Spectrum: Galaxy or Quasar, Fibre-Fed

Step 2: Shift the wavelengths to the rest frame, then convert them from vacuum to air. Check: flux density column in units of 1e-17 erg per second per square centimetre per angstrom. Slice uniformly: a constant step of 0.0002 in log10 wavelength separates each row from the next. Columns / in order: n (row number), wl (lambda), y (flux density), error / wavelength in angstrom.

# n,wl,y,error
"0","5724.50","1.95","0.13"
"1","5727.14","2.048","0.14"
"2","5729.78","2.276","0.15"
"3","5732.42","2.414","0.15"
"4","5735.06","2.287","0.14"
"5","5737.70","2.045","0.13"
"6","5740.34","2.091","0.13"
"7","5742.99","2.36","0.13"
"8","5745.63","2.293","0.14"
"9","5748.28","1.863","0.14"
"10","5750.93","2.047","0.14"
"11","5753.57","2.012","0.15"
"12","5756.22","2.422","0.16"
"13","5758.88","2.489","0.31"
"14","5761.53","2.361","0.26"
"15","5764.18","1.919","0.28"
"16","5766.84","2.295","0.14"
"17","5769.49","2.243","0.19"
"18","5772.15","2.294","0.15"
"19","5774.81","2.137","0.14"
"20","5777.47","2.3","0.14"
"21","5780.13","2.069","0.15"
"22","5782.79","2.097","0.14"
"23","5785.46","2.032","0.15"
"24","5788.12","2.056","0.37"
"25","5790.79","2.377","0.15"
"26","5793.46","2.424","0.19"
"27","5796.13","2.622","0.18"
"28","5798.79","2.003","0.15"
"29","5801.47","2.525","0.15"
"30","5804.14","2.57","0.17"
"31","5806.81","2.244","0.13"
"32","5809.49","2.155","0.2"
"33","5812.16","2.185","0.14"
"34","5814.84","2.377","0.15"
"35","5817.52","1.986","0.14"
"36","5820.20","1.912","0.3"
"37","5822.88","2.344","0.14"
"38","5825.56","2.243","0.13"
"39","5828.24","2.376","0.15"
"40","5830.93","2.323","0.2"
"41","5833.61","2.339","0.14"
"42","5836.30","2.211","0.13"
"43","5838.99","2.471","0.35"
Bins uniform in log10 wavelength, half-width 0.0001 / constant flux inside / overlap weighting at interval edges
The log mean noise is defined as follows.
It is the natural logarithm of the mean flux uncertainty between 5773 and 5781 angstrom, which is -1.94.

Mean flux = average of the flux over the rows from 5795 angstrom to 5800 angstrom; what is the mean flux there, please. 2.31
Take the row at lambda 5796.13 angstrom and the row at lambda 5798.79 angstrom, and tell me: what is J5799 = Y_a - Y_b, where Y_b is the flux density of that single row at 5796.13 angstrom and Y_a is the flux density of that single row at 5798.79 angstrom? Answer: -0.62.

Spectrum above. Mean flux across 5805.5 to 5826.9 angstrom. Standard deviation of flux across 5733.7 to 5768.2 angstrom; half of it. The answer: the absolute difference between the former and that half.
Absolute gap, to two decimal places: 2.08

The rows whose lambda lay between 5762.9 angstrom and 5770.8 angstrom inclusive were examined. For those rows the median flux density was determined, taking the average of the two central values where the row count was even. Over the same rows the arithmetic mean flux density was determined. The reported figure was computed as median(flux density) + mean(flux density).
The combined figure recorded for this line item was 4.40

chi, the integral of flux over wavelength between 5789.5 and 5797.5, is 19.8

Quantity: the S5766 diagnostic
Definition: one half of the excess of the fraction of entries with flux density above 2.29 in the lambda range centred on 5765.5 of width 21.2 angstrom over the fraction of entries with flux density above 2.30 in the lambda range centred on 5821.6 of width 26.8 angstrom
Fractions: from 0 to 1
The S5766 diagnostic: 0.06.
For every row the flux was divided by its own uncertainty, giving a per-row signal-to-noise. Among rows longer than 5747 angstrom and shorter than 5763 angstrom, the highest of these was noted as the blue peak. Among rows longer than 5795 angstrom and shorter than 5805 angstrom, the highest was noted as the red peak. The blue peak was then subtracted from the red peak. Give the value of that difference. 1.7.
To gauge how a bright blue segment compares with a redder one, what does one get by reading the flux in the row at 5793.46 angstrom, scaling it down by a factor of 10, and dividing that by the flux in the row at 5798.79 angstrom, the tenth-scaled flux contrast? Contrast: 0.121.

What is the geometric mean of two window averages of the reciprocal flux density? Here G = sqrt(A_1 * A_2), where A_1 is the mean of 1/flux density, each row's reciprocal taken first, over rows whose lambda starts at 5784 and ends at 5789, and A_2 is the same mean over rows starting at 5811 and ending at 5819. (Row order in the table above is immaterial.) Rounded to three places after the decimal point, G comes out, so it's 0.475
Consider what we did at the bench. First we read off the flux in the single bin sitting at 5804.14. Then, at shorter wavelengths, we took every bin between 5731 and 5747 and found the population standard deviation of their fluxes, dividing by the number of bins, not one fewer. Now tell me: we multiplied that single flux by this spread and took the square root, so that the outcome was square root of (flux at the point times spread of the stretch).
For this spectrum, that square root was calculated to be 0.59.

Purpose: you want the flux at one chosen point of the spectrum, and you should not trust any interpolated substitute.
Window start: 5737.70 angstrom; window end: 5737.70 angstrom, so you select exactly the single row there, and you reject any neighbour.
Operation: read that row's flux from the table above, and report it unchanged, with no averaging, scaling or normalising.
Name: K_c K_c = 2.045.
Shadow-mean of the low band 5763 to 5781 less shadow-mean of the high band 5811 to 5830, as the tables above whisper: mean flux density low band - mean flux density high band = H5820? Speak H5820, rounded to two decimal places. -0.02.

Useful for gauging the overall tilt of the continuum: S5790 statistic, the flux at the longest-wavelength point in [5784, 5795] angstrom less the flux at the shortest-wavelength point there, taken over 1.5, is 0.26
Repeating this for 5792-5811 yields -0.18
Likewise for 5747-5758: 0.37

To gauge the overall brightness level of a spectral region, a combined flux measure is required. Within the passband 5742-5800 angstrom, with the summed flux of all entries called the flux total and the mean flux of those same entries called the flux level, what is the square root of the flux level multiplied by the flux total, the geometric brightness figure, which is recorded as 10.4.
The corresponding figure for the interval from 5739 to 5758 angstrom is 5.7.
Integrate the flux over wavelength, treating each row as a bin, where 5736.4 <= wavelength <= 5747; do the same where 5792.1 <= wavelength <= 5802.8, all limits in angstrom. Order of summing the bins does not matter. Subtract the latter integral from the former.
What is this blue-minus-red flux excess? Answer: -2.3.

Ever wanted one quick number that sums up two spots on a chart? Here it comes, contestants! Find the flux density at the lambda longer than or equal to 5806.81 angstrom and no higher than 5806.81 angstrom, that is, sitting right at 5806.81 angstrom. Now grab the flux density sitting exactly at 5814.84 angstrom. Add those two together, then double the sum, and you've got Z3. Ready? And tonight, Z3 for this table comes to 9.24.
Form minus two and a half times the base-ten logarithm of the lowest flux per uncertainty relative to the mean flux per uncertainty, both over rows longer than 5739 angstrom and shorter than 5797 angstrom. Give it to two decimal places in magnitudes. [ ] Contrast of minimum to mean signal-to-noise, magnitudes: 0.96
